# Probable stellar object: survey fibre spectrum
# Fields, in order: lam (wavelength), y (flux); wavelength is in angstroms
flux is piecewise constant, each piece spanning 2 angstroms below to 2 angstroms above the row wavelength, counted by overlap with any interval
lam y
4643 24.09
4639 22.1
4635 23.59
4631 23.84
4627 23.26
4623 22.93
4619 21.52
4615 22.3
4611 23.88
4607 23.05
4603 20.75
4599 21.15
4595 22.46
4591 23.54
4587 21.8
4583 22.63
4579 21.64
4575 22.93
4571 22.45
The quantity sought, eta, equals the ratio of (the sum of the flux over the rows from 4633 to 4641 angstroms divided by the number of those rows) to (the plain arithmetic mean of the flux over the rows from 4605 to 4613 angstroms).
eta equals 0.97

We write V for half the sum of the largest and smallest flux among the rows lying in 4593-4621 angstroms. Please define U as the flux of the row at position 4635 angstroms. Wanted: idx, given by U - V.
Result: 1.3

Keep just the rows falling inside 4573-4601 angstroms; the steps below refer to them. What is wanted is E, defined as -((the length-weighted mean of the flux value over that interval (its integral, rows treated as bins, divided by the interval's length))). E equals -22.3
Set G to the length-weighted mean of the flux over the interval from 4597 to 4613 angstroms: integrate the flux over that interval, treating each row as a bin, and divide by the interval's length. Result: 22.2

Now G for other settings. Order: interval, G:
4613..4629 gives 22.5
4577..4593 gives 22.4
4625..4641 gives 23.2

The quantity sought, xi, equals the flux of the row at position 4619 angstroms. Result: 21.52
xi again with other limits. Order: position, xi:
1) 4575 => 22.93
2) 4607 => 23.05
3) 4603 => 20.75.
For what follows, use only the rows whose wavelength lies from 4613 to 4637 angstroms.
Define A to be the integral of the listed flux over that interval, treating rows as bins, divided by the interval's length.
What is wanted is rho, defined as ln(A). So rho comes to 3.13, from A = 22.9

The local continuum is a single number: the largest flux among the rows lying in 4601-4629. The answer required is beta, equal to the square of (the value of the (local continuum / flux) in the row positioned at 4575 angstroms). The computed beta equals 1.08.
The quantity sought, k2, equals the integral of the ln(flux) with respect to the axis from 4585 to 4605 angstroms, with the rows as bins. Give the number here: 61.7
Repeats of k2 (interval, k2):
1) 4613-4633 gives 62.5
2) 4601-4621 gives 62.1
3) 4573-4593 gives 62.3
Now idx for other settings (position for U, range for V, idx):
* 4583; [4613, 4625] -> 0.4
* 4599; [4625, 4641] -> -1.8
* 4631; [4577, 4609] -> 1.7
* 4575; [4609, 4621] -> 0.2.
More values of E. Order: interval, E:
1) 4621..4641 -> -23.1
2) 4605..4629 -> -22.8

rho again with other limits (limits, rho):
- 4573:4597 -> 3.11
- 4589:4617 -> 3.11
